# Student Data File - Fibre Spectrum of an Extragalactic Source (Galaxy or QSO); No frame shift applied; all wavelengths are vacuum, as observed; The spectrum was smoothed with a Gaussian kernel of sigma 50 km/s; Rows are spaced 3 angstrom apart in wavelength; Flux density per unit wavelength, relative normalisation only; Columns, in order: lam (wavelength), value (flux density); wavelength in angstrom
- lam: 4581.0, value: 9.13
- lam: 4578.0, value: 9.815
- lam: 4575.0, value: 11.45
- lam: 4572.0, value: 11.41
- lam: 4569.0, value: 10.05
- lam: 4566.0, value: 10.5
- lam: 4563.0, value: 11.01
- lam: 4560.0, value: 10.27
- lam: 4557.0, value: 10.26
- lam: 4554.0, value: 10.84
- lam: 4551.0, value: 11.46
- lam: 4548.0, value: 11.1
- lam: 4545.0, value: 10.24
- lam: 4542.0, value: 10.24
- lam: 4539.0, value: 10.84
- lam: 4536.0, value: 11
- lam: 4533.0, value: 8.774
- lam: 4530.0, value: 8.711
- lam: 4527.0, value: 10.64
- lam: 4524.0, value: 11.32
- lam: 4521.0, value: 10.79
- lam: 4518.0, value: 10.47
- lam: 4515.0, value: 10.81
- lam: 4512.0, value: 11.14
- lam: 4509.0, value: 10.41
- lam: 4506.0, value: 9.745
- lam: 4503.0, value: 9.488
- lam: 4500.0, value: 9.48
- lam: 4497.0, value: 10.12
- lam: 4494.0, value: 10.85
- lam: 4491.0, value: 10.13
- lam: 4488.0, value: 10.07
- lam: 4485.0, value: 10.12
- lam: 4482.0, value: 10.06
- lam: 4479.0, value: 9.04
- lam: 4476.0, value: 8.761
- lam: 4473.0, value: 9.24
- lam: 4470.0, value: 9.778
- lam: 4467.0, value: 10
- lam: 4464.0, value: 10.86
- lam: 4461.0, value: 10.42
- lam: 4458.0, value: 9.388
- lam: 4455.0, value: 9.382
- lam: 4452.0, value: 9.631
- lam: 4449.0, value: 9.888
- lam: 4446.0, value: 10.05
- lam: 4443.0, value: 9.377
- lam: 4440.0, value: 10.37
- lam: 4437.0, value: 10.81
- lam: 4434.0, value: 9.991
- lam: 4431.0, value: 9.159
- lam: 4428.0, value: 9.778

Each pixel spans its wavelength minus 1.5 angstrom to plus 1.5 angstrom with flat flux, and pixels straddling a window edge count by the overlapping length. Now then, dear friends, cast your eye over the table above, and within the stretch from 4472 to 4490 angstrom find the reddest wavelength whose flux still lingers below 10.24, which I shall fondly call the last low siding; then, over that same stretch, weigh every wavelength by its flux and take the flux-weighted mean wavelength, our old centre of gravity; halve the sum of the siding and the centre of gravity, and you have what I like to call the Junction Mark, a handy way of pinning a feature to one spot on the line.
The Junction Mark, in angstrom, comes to 4484.4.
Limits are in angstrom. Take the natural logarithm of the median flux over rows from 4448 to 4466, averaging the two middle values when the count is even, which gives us 2.28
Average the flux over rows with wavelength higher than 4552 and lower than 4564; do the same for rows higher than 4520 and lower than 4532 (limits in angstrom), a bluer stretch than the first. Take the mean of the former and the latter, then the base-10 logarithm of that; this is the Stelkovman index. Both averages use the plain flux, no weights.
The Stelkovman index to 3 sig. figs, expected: 1.02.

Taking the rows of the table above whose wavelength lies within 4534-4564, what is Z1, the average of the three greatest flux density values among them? 11.2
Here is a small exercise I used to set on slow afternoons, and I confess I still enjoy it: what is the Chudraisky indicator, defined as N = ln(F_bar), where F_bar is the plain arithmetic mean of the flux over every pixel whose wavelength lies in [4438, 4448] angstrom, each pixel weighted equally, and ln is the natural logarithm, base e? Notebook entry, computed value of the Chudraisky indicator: 2.30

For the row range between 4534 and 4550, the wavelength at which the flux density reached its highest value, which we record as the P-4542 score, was 4548.0 angstrom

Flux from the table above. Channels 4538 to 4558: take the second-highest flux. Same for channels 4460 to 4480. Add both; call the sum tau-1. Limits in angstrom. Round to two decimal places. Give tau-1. 21.52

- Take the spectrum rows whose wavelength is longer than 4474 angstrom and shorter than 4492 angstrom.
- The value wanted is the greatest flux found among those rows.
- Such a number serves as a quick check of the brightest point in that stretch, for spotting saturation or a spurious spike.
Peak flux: 10.13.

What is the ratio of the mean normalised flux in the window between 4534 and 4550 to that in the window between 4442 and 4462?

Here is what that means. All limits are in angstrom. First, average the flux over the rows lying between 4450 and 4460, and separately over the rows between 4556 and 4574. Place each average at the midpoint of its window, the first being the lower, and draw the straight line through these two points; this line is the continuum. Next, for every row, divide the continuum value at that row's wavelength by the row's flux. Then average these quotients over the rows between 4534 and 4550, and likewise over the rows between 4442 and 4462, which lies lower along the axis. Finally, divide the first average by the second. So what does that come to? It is 1.00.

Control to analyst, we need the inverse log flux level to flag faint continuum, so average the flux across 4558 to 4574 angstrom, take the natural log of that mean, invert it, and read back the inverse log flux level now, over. 0.423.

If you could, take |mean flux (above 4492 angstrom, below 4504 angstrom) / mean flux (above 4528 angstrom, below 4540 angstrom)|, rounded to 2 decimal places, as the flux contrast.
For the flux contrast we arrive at 1.02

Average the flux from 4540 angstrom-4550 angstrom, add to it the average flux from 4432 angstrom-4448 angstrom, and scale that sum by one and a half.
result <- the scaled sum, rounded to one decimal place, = 31.0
